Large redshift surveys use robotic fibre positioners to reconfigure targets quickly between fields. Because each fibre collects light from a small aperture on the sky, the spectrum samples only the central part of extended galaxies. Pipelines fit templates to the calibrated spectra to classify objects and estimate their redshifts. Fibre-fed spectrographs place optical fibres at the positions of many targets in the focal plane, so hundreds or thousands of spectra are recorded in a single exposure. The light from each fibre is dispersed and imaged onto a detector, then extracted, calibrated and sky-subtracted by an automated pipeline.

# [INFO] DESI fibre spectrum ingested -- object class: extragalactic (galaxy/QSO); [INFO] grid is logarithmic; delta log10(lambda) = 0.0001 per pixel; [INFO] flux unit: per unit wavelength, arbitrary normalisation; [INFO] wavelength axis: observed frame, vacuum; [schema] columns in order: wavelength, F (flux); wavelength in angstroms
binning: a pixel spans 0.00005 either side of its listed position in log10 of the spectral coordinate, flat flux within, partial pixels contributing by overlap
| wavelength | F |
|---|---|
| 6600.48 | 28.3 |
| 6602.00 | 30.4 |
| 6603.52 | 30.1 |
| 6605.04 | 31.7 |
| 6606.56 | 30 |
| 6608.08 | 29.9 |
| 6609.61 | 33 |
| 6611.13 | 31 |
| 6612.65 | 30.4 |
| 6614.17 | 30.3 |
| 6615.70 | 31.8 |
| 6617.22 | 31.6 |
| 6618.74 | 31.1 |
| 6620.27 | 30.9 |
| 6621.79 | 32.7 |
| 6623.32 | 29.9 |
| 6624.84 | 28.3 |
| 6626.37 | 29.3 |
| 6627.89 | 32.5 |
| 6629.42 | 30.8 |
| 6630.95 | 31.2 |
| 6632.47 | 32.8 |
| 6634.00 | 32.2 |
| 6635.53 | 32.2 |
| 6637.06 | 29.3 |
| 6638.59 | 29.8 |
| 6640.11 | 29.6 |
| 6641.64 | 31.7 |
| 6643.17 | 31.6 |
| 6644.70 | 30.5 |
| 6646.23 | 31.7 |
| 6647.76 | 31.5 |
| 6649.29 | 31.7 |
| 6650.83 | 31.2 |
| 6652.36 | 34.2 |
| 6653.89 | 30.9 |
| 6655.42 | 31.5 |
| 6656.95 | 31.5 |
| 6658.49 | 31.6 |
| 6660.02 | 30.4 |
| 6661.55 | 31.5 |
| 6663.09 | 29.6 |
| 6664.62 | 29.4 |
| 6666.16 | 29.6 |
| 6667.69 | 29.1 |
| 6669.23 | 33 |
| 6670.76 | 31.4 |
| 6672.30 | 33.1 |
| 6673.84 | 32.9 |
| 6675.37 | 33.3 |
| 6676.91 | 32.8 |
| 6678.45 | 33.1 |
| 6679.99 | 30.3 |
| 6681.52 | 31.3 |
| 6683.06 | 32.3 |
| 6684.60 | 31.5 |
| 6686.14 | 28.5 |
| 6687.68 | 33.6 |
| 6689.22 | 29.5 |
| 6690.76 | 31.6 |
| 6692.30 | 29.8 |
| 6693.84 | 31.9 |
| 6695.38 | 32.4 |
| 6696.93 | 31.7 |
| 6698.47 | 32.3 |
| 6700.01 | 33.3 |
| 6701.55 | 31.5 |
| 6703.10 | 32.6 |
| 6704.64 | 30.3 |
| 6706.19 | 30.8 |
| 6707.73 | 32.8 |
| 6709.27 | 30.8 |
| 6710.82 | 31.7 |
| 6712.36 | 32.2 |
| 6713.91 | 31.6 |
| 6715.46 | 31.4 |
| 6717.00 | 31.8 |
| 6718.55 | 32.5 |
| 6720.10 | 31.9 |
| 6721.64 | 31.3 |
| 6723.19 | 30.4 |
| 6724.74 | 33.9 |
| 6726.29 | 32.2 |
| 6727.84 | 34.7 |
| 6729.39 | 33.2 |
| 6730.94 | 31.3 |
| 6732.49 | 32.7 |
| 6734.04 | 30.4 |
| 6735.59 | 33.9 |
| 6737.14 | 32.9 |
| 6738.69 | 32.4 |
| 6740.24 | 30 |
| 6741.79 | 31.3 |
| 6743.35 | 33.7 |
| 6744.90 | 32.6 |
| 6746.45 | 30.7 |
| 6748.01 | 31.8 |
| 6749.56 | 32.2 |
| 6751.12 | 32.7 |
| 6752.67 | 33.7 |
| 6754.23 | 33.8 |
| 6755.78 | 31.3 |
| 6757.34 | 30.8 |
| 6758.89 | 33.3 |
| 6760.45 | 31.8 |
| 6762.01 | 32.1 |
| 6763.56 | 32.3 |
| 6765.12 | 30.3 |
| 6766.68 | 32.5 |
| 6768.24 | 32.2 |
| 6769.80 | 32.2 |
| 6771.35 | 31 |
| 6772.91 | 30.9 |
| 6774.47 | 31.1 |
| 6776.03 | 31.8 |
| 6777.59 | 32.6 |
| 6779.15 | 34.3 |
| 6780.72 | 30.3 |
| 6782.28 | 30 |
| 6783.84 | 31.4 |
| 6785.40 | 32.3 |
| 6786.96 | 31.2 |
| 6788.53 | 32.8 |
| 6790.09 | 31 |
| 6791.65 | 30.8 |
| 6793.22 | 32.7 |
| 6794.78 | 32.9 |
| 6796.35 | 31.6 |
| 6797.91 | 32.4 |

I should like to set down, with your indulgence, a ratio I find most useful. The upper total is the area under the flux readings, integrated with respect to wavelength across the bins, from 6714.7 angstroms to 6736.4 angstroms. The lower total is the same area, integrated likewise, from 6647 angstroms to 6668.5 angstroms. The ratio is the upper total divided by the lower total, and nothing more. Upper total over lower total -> 1.05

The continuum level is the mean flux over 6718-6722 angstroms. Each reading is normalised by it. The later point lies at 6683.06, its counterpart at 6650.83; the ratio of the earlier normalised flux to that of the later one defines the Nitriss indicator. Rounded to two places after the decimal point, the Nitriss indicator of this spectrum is 0.97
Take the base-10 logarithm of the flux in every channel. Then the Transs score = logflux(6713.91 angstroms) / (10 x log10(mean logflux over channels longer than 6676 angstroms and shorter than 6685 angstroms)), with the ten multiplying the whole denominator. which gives 0.847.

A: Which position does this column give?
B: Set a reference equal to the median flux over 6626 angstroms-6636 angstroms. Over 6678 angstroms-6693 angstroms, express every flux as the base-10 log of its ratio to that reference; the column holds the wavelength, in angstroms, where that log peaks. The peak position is 6687.68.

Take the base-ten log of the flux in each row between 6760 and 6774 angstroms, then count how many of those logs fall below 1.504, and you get 4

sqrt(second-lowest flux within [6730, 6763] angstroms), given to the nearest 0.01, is 5.51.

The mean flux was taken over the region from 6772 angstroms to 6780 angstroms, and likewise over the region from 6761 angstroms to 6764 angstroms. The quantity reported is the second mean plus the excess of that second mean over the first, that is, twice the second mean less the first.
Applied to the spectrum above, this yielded 32.3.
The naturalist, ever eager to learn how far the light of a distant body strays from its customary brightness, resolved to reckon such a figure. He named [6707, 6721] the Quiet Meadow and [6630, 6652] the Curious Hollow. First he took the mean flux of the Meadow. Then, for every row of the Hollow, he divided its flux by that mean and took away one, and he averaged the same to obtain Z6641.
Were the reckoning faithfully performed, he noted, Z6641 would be -0.02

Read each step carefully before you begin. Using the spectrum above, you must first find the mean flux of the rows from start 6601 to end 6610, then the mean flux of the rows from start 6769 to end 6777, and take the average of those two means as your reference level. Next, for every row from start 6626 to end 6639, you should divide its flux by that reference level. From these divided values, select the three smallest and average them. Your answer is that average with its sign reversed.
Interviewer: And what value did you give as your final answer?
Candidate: -0.95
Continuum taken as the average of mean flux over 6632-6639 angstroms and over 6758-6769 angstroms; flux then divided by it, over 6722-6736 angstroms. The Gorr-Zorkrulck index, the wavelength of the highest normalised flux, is 6727.84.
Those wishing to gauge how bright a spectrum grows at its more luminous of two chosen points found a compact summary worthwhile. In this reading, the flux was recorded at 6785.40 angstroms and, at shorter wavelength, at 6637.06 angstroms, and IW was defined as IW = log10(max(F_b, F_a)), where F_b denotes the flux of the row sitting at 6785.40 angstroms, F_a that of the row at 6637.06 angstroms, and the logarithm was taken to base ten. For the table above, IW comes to 1.51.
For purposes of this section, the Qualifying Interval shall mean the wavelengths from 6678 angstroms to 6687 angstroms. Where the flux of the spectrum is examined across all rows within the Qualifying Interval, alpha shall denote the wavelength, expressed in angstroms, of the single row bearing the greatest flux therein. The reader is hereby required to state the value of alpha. 6678.45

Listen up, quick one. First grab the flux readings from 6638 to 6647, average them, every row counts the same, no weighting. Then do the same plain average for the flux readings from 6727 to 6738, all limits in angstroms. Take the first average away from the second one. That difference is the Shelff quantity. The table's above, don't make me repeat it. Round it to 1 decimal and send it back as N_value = 1.9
